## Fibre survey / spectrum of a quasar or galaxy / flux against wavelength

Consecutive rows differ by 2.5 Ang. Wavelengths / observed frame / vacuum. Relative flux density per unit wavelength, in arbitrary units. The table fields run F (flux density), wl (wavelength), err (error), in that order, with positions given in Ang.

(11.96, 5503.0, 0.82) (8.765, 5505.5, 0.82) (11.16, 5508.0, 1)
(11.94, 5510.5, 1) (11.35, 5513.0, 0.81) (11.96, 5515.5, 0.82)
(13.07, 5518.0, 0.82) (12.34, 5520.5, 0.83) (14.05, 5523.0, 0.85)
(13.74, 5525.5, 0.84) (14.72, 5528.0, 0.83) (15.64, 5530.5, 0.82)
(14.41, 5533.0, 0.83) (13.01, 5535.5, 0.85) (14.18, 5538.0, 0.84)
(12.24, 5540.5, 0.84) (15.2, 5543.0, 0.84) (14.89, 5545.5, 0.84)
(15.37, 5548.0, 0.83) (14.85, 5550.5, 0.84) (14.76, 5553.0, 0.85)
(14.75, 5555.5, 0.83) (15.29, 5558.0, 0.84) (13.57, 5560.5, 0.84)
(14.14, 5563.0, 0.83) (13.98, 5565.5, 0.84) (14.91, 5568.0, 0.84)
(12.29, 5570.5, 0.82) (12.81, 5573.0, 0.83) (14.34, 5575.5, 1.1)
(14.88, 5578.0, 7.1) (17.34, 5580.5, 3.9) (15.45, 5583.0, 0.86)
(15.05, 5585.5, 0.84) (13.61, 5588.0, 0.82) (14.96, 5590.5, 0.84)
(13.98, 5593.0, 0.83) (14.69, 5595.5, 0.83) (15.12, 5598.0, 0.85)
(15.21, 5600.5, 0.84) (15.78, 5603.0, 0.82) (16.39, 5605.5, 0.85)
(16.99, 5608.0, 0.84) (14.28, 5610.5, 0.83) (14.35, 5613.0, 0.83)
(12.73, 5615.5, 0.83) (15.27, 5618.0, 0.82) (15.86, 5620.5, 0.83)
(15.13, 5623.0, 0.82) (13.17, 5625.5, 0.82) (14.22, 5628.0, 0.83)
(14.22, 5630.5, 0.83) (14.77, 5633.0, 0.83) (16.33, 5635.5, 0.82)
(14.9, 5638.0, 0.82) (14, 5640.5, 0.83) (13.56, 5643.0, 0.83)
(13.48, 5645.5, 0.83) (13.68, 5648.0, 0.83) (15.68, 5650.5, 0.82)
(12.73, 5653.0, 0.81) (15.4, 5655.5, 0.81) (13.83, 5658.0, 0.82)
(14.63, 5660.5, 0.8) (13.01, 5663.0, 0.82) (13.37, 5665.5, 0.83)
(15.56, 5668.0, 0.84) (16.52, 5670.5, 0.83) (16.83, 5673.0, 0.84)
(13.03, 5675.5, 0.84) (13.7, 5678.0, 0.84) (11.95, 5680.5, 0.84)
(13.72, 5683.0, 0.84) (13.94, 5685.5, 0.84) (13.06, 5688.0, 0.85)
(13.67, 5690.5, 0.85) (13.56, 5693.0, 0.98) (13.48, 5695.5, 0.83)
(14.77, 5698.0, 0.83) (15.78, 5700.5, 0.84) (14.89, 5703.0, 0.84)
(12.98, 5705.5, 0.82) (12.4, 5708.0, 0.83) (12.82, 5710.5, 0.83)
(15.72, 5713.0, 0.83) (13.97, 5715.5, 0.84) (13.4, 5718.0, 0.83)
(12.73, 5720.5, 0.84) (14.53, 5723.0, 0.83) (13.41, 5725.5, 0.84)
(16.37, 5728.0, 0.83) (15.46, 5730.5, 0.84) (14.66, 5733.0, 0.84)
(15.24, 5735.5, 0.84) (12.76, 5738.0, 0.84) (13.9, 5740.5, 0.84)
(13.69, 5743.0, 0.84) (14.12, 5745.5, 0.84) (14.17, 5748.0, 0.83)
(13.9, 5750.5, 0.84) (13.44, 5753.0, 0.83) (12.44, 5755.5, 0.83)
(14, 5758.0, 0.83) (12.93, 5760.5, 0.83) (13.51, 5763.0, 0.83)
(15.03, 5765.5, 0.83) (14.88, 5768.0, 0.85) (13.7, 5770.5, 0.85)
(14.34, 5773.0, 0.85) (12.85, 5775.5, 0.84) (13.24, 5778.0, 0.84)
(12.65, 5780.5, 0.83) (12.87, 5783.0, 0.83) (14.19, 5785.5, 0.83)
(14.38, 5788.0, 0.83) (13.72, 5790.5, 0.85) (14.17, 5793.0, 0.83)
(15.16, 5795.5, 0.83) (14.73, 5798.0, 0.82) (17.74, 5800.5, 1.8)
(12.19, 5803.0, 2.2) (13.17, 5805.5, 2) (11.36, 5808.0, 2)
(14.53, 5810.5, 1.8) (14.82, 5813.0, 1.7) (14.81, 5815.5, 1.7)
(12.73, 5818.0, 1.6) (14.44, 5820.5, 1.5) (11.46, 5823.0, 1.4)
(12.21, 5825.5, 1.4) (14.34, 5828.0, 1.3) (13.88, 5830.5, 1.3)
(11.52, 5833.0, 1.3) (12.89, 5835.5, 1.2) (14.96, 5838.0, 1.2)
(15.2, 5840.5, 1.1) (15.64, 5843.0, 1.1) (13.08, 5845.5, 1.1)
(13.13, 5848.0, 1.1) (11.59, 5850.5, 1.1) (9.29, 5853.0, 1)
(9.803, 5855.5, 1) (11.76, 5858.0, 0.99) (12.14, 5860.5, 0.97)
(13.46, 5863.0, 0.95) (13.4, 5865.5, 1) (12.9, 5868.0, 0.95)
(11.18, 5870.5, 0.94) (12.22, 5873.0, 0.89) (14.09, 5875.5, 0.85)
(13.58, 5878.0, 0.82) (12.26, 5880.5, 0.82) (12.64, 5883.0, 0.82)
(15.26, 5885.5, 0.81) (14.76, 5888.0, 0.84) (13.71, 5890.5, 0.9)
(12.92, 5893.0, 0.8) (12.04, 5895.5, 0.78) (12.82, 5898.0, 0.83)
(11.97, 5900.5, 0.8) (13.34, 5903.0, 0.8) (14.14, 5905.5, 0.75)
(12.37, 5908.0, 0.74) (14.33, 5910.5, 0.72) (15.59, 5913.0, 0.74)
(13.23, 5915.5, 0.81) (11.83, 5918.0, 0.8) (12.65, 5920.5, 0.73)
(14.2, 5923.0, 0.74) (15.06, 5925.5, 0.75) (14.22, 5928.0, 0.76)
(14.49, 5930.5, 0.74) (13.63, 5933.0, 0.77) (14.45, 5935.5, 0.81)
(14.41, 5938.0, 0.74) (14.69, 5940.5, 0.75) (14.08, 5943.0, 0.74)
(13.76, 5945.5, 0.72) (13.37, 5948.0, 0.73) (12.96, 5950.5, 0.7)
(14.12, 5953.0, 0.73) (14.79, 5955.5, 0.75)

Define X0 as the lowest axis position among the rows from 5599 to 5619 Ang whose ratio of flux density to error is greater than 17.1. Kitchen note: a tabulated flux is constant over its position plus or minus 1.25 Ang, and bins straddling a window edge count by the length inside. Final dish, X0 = 5600.5 Ang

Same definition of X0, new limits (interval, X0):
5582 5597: 5583.0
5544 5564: 5545.5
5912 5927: 5913.0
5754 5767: 5765.5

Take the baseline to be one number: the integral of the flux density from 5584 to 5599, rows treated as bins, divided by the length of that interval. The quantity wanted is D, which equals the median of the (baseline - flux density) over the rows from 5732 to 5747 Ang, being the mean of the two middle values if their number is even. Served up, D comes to 0.6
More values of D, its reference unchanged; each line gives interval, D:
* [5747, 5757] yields 0.9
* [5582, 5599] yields -0.4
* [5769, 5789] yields 1.1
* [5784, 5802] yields 0.2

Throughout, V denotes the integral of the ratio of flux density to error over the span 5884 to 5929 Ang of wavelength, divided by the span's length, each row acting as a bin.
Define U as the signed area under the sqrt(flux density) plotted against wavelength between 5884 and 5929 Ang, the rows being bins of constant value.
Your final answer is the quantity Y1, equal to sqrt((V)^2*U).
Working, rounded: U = 166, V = 17.4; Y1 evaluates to 224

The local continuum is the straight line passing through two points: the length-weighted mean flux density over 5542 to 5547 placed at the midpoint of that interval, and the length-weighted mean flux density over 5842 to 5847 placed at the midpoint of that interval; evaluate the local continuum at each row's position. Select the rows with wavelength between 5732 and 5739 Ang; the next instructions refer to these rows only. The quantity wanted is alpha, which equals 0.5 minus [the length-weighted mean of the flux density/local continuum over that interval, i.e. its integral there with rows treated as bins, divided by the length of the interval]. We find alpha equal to -0.48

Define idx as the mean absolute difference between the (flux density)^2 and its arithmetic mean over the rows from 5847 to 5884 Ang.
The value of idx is 24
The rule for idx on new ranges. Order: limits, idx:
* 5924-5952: 14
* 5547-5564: 14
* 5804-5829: 32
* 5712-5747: 26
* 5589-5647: 25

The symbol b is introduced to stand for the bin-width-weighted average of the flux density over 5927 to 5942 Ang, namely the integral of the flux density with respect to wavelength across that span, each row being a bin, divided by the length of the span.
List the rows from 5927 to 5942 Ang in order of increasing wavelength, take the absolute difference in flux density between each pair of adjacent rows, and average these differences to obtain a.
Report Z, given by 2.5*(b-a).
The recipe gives 34.6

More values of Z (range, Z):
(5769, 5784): 31.6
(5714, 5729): 31.6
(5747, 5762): 31.5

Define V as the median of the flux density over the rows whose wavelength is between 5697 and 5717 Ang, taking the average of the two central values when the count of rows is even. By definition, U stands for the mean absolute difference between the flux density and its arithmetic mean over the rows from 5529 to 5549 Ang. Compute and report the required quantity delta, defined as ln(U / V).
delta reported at -2.8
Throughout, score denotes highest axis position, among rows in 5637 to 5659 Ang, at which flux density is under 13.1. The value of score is 5653.0 Ang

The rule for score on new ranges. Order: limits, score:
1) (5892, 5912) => 5908.0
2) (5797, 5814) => 5808.0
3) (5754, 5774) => 5760.5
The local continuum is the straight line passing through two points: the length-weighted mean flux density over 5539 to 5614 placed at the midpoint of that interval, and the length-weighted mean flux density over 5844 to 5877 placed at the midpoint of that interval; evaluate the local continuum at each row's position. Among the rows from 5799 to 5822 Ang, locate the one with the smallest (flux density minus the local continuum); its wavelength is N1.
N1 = 5808.0 Ang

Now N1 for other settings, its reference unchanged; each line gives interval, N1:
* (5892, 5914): 5900.5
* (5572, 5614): 5573.0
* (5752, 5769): 5755.5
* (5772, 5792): 5780.5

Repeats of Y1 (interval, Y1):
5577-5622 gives 217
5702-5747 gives 218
